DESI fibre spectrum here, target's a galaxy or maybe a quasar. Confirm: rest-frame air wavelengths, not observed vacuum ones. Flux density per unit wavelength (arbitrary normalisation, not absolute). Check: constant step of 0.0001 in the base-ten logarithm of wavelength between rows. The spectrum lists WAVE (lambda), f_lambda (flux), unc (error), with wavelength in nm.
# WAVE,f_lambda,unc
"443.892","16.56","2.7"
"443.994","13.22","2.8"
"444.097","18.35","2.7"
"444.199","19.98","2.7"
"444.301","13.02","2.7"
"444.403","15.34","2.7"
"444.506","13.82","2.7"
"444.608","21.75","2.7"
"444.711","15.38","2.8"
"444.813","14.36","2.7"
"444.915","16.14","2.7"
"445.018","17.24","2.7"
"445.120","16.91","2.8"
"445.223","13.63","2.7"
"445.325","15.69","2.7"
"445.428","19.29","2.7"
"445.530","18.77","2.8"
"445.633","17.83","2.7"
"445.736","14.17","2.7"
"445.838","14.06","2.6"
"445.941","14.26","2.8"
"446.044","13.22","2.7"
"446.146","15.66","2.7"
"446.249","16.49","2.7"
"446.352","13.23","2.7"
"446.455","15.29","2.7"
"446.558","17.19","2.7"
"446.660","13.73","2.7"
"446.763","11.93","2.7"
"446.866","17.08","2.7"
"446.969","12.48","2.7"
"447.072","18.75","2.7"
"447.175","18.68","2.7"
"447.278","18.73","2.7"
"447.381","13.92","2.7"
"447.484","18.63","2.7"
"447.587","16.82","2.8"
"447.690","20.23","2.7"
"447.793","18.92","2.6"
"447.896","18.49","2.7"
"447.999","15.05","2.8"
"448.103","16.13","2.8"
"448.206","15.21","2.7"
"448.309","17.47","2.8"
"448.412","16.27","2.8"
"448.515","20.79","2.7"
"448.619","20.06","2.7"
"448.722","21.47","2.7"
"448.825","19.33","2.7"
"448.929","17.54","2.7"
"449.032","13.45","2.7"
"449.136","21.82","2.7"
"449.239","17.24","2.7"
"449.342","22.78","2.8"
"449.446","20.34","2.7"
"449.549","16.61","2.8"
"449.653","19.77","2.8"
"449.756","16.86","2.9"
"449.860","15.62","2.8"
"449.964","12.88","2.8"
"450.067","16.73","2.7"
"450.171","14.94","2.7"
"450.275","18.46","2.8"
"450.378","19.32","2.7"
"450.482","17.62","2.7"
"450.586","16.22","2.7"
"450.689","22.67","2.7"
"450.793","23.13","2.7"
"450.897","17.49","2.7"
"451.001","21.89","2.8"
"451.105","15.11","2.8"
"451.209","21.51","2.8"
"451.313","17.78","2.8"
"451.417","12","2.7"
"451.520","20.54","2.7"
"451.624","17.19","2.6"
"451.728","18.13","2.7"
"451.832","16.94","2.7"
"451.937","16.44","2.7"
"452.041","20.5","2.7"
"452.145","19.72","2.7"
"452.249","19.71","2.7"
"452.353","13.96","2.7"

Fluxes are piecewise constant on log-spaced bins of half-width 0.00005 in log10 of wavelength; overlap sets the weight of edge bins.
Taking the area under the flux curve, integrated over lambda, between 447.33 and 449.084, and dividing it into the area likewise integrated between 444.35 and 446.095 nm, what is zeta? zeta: 0.90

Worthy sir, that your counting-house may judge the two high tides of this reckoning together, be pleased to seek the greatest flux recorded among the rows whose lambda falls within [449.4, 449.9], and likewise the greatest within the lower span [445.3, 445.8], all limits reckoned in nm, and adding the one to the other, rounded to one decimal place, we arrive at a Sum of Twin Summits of 39.6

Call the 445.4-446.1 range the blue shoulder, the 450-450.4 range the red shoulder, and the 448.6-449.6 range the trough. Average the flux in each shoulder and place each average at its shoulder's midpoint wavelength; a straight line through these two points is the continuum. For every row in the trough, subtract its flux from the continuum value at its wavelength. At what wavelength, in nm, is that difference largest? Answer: 449.032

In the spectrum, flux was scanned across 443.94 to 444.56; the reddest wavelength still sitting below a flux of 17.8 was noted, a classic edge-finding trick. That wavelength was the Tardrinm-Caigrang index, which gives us 444.506 nm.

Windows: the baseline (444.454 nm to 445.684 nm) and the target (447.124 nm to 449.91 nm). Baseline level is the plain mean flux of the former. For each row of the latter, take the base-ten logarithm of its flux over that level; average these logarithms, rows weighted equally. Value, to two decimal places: 0.03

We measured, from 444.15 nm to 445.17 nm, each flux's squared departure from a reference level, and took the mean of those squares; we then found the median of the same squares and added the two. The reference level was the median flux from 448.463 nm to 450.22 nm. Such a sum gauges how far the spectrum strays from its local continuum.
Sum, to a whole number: 13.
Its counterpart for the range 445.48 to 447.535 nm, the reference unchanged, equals 13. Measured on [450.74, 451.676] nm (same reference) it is 21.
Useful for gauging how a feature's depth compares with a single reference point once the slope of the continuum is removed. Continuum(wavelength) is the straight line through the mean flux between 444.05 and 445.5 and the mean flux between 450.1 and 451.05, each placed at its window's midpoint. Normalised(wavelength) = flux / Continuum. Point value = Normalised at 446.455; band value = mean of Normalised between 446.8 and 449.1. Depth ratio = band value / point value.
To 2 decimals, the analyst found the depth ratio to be 1.10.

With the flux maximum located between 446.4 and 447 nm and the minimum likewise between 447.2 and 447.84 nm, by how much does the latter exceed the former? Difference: -3.3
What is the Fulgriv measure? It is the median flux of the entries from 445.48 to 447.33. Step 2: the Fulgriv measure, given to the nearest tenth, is 15.5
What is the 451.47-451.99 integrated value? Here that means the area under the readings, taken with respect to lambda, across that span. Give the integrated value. 9.3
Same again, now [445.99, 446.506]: 7.6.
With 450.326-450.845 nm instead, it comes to 10.3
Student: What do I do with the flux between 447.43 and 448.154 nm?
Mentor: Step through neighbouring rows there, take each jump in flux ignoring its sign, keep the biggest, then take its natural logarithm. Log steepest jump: 1.24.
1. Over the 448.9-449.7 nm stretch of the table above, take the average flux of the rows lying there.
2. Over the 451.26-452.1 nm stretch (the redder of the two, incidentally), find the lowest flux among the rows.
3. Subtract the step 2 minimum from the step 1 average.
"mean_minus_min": 6.7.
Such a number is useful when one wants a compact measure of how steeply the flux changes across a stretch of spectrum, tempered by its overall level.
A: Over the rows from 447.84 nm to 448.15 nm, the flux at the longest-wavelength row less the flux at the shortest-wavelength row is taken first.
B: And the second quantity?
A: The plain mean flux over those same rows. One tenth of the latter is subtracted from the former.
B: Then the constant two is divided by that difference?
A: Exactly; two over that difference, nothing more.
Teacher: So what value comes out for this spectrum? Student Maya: -0.50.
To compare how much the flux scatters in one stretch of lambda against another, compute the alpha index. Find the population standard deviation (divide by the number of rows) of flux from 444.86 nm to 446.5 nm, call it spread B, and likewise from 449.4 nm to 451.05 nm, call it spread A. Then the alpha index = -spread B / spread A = -0.67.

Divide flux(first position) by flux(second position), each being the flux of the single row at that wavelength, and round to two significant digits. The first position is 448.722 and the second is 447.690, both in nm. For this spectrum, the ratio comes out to 1.1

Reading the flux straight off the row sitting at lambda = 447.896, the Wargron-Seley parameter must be 18.49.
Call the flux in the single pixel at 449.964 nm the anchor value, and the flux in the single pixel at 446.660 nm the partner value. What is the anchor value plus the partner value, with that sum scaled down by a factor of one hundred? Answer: 0.27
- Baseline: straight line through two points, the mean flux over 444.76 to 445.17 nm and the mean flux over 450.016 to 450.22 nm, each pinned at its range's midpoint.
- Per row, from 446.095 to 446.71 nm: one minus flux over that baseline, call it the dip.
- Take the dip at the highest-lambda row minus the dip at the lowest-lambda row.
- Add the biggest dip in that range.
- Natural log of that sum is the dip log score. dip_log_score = -1.2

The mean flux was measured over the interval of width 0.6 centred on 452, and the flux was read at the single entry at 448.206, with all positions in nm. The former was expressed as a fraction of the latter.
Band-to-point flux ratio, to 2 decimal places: 1.22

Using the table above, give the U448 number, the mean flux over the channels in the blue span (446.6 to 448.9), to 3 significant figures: 17.3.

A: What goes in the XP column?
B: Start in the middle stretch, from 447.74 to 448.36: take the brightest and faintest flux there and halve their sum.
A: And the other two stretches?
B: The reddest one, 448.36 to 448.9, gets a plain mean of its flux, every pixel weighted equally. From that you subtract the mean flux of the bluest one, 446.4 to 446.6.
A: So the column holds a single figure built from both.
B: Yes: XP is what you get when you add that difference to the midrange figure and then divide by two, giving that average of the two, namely 10.2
